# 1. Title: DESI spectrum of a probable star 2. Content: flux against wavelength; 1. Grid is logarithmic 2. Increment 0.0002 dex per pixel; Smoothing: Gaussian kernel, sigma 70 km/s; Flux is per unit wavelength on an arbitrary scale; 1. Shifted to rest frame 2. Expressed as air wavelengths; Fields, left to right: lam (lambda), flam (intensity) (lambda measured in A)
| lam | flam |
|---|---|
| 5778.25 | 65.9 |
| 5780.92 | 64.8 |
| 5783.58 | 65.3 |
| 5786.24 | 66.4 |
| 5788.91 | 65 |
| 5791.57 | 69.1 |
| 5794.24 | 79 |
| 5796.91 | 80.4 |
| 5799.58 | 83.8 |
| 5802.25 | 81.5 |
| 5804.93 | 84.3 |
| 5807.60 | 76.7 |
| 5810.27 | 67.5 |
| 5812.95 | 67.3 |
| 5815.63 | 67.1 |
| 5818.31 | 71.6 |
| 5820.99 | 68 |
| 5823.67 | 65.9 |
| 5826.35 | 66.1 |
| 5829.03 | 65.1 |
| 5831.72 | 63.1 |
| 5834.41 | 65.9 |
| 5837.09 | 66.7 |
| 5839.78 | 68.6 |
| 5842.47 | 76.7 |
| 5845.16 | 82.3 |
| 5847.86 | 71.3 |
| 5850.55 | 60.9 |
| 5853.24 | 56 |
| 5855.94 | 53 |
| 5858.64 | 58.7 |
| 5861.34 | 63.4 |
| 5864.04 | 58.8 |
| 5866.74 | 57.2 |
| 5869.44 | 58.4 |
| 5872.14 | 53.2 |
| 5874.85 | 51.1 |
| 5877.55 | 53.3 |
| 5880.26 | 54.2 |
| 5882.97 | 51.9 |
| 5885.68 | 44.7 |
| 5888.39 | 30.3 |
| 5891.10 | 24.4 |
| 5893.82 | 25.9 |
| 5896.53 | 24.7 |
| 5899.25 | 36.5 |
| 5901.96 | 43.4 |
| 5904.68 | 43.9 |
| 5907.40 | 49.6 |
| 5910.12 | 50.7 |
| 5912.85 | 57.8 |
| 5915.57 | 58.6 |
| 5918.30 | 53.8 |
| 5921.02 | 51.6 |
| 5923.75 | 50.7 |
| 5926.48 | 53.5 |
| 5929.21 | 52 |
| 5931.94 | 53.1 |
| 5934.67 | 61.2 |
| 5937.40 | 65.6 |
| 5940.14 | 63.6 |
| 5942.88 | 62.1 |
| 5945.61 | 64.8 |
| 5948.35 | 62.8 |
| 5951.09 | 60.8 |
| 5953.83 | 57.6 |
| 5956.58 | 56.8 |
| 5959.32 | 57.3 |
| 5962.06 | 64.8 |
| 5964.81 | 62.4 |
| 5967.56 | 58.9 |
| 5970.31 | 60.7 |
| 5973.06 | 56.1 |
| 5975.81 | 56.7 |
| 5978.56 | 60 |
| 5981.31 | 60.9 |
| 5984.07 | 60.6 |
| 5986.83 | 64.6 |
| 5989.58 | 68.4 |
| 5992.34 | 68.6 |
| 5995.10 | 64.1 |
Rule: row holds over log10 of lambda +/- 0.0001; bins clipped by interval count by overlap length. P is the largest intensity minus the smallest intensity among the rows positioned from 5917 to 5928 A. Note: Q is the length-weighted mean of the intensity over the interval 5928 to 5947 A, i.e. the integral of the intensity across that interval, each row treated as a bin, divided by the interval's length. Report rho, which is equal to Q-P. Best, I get 57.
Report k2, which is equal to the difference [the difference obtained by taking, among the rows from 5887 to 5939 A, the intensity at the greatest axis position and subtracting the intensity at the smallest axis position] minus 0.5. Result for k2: 35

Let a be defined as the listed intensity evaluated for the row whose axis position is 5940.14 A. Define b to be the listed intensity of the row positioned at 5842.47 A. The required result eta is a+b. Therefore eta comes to 140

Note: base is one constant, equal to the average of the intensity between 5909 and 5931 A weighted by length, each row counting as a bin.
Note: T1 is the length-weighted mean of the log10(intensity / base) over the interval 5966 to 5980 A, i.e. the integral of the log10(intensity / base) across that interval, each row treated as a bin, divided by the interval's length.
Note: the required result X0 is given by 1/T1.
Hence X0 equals 26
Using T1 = 0.04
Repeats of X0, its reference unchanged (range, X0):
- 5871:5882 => -176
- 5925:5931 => -142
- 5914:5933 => -462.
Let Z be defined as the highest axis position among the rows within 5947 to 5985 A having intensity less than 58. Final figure 5975.81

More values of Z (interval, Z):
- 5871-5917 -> 5912.85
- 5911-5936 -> 5931.94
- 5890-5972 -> 5959.32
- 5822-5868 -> 5866.74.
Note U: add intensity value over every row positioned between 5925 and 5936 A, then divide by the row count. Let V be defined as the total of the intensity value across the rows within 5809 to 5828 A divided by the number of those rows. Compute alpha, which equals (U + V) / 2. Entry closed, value 61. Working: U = 55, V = 68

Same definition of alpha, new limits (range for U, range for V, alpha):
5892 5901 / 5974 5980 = 44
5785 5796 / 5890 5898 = 47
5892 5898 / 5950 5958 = 42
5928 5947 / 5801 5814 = 68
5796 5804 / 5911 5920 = 69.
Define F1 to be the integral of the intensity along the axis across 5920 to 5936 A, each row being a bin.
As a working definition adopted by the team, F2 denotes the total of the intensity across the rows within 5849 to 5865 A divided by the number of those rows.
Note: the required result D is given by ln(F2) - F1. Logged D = -855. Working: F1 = 859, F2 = 58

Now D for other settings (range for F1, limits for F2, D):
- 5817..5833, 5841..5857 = -1062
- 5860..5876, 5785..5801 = -909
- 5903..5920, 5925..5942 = -883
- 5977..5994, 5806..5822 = -1080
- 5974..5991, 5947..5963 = -1046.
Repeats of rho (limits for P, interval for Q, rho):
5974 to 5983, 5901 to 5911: 43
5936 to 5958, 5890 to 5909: 27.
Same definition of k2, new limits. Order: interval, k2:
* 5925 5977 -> 3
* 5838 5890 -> -39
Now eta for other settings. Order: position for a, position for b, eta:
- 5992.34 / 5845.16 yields 151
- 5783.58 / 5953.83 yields 123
